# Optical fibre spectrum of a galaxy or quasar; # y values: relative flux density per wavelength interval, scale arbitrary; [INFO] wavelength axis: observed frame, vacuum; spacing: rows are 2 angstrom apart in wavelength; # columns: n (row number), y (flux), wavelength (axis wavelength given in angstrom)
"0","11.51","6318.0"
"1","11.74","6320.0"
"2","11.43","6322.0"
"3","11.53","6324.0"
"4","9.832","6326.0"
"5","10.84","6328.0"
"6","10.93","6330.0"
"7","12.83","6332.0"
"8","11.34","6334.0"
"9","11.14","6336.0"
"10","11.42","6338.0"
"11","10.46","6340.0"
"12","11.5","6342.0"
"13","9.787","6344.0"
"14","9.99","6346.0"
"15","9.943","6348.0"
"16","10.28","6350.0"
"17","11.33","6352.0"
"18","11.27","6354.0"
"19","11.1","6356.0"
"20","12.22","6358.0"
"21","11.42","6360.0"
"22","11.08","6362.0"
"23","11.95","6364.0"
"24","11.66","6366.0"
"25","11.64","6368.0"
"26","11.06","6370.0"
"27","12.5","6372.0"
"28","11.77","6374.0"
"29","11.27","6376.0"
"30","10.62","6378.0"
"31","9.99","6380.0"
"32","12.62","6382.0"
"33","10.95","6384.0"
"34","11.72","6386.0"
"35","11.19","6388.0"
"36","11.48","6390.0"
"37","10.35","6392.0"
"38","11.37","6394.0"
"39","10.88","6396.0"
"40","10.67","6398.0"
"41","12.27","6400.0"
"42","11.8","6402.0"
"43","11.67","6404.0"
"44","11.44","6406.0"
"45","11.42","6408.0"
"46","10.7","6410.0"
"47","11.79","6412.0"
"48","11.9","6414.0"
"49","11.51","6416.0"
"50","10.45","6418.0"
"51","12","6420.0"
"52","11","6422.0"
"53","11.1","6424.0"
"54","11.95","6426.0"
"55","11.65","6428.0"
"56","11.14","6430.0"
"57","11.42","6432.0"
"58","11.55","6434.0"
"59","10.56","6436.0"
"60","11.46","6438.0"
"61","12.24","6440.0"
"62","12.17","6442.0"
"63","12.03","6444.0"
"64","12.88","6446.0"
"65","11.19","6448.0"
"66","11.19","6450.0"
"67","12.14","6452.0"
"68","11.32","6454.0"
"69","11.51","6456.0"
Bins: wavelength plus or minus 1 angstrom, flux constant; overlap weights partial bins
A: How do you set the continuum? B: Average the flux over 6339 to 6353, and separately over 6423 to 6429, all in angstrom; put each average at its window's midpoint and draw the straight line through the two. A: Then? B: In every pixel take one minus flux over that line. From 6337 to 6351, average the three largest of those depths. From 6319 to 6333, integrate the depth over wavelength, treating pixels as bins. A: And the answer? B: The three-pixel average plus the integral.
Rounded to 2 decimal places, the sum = -1.47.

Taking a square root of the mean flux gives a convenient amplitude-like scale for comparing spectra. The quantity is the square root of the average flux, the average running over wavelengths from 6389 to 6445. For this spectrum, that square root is 3.38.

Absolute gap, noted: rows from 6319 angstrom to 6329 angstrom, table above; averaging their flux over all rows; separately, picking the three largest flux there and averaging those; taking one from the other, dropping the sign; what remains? 0.49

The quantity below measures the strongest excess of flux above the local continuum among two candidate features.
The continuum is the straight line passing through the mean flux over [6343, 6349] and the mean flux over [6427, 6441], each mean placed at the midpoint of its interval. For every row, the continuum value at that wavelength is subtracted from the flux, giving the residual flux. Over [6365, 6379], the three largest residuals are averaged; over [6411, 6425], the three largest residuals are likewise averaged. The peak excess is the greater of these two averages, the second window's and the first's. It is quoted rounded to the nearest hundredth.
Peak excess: 1.64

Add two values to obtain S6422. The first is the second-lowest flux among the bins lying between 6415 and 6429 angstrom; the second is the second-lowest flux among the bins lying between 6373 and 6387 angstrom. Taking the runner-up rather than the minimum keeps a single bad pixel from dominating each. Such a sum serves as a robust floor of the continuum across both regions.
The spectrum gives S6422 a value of 21.6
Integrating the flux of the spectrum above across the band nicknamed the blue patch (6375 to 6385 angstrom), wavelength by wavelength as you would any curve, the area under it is 111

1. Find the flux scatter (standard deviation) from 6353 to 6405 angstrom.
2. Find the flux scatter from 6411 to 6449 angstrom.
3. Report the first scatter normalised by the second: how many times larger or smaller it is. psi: 1.07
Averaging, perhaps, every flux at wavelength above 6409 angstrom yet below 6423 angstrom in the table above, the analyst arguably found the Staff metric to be 11.34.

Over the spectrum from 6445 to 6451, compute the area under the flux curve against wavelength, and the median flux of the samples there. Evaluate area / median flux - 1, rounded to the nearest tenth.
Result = 5.3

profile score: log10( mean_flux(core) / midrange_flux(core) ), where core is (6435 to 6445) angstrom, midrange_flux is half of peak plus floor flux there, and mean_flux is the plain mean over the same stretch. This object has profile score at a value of 0.011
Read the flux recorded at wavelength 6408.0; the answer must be 11.42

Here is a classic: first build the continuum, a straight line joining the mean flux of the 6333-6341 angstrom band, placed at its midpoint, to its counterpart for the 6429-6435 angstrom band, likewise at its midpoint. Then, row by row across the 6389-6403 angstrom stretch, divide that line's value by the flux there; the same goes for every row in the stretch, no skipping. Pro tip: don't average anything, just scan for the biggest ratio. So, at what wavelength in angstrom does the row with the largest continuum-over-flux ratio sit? 6392.0 angstrom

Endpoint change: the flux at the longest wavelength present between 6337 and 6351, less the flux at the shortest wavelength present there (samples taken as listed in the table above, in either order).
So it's -1.1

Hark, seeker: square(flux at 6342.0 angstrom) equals 132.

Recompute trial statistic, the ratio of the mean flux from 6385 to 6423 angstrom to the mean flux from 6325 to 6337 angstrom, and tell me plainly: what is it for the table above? 1.02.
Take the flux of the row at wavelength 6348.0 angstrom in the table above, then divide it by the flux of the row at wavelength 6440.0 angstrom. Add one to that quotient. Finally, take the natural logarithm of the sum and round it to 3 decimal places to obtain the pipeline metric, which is 0.595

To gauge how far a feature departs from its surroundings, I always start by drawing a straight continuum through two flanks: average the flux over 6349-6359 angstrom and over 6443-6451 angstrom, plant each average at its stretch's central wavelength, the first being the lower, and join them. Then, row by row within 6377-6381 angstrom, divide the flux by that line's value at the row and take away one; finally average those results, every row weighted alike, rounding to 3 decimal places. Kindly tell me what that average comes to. -0.096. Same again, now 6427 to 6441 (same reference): -0.026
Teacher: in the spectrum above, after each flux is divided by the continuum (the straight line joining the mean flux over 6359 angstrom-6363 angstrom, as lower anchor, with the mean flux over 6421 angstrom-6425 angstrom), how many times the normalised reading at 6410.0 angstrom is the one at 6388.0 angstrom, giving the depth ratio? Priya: 1.04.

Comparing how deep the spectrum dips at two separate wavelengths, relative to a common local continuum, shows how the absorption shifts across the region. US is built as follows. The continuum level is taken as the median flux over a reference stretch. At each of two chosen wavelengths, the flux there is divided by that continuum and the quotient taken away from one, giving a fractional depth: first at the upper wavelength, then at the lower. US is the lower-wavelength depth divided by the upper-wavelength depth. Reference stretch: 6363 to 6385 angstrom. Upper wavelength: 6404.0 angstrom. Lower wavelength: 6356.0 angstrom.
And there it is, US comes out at -18.0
